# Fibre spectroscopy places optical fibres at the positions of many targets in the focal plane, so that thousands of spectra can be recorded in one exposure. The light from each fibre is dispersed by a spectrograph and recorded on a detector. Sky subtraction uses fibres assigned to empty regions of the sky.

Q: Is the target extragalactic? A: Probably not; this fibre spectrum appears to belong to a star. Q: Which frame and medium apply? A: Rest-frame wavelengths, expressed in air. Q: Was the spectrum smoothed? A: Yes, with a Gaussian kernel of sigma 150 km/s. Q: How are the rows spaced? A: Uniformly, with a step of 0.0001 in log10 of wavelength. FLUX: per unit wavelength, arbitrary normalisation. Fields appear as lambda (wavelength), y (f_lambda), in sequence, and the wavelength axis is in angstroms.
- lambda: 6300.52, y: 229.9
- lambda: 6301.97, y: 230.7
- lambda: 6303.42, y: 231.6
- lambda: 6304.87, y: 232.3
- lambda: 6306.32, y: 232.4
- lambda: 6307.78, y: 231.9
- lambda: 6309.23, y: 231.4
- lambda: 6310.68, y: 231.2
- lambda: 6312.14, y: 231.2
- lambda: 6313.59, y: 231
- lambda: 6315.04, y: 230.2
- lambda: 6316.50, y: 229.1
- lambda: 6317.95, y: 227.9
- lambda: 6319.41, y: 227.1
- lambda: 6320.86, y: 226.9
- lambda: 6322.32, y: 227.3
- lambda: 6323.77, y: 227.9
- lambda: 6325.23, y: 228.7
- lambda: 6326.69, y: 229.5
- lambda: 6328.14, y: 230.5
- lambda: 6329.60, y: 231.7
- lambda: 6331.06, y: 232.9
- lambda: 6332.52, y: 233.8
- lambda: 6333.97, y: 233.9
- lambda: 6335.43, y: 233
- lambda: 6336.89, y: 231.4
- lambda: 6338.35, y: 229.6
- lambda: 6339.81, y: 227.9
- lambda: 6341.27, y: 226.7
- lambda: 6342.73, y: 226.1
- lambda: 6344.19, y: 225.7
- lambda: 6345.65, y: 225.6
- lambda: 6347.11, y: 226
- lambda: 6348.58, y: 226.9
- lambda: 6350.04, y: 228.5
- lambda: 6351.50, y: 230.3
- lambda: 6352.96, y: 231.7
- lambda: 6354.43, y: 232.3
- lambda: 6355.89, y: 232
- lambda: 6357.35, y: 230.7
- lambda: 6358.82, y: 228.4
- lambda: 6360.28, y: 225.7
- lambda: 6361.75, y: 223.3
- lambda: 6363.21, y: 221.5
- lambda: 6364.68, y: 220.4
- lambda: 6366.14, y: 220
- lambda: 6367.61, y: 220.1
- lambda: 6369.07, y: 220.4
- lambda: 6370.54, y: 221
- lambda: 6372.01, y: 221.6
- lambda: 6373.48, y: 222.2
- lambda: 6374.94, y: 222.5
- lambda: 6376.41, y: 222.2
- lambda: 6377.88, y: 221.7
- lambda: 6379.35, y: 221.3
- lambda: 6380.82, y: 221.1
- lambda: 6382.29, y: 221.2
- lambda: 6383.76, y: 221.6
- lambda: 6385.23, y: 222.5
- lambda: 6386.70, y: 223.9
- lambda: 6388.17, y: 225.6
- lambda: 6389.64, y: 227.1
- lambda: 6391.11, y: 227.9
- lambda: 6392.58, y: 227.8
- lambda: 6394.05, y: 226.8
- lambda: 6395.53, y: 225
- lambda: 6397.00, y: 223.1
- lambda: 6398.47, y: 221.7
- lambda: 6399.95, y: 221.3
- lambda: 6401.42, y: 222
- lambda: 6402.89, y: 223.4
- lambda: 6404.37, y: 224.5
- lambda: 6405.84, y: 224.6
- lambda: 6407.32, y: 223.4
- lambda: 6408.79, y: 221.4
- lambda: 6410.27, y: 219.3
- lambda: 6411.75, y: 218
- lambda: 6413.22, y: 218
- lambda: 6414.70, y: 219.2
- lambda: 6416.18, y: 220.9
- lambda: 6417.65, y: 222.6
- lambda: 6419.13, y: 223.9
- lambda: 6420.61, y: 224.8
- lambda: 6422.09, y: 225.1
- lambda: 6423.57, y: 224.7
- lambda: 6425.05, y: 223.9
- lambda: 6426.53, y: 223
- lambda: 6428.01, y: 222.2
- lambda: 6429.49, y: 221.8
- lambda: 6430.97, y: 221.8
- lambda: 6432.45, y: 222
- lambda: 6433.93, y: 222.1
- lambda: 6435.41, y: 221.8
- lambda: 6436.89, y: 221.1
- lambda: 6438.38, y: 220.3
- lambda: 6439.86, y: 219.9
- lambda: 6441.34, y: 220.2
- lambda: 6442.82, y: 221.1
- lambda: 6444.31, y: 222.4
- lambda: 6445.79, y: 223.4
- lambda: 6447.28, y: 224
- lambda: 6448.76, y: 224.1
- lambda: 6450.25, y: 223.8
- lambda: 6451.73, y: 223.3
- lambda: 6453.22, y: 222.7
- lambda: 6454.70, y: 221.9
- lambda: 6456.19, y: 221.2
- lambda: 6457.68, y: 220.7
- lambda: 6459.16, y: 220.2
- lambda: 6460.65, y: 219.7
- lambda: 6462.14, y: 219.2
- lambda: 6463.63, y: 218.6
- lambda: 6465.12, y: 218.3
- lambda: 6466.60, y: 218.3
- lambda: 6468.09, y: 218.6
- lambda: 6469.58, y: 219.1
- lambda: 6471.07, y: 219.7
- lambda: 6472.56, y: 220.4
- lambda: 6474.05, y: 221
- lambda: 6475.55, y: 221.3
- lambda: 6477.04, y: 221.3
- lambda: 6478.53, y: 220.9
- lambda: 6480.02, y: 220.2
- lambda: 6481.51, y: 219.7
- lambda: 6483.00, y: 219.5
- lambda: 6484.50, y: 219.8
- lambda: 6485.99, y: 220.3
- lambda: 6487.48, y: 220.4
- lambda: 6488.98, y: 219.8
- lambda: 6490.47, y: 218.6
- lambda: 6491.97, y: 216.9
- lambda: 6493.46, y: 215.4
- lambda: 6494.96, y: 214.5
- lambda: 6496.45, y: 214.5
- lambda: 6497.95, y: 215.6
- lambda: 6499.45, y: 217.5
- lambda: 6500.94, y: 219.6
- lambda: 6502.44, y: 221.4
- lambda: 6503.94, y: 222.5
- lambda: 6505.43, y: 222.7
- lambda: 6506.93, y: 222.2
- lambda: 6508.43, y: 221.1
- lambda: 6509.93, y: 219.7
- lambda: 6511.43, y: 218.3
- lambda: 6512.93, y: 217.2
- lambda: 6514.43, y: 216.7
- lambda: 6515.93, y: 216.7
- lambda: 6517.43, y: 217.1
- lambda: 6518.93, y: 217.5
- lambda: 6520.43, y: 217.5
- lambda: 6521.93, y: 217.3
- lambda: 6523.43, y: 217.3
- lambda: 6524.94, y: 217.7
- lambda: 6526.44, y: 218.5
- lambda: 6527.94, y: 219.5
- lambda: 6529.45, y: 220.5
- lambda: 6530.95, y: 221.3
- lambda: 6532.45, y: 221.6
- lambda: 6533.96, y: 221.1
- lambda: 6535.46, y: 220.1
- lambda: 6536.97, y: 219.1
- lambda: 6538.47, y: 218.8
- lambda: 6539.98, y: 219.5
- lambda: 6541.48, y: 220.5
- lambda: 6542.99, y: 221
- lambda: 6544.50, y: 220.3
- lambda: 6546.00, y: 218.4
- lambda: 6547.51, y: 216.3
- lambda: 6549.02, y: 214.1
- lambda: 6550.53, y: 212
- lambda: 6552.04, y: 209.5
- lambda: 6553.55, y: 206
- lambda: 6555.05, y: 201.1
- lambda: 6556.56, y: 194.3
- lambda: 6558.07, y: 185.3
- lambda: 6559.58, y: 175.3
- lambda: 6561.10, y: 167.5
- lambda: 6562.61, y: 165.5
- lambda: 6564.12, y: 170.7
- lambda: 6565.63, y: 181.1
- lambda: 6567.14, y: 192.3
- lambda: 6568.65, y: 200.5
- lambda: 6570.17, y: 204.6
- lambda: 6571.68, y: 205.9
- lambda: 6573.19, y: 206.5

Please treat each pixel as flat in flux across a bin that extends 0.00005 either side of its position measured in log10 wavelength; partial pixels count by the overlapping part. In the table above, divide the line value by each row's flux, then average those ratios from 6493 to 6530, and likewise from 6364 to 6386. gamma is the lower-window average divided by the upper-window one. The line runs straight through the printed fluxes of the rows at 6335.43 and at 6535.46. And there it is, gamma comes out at 1.026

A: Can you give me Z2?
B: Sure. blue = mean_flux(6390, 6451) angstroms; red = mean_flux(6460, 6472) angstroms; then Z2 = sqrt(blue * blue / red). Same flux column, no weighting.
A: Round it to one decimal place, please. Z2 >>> 15.0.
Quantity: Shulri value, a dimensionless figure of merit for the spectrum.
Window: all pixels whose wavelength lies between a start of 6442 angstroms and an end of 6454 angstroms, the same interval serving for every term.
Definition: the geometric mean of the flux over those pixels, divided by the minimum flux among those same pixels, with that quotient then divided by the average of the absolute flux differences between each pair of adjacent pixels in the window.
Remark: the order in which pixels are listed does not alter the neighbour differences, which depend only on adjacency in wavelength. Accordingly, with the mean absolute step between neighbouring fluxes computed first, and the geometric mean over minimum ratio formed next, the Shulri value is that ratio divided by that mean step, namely 1.6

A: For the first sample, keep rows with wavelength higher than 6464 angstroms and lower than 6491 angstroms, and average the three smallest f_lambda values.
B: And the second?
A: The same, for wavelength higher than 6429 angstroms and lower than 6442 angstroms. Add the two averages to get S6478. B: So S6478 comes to 439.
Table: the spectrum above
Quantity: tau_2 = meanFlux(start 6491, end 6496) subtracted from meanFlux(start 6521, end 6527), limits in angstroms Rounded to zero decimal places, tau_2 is 2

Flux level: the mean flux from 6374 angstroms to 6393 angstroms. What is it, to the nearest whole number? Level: 224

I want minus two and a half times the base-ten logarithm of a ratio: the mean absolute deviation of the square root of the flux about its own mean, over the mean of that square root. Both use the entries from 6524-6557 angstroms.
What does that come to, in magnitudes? 4.8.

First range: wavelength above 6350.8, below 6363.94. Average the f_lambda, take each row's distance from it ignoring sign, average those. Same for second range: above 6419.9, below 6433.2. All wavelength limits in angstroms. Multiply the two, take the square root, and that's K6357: 2.00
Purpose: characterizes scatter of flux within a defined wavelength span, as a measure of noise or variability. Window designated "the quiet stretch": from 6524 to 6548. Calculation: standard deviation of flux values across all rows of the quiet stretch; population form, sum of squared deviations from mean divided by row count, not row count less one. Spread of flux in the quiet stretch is 1.4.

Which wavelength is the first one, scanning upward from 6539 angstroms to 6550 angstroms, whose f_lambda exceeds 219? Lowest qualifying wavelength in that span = 6539.98 angstroms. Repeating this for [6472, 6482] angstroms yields 6472.56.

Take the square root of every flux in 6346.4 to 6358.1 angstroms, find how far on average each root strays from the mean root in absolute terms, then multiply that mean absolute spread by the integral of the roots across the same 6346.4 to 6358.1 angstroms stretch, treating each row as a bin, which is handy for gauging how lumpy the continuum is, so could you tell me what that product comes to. 12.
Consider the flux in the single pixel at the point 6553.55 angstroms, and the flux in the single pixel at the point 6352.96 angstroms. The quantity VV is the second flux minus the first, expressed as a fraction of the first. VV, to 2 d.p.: 0.12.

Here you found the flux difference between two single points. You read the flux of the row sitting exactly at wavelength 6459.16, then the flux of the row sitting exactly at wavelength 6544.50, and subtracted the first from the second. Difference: 0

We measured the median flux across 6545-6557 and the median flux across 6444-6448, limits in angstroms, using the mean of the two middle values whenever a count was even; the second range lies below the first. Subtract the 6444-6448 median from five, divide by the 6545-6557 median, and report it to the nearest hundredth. -1.04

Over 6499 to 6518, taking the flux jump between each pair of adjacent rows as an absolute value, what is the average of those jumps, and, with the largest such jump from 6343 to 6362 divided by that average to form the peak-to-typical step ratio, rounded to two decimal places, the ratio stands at 2.79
